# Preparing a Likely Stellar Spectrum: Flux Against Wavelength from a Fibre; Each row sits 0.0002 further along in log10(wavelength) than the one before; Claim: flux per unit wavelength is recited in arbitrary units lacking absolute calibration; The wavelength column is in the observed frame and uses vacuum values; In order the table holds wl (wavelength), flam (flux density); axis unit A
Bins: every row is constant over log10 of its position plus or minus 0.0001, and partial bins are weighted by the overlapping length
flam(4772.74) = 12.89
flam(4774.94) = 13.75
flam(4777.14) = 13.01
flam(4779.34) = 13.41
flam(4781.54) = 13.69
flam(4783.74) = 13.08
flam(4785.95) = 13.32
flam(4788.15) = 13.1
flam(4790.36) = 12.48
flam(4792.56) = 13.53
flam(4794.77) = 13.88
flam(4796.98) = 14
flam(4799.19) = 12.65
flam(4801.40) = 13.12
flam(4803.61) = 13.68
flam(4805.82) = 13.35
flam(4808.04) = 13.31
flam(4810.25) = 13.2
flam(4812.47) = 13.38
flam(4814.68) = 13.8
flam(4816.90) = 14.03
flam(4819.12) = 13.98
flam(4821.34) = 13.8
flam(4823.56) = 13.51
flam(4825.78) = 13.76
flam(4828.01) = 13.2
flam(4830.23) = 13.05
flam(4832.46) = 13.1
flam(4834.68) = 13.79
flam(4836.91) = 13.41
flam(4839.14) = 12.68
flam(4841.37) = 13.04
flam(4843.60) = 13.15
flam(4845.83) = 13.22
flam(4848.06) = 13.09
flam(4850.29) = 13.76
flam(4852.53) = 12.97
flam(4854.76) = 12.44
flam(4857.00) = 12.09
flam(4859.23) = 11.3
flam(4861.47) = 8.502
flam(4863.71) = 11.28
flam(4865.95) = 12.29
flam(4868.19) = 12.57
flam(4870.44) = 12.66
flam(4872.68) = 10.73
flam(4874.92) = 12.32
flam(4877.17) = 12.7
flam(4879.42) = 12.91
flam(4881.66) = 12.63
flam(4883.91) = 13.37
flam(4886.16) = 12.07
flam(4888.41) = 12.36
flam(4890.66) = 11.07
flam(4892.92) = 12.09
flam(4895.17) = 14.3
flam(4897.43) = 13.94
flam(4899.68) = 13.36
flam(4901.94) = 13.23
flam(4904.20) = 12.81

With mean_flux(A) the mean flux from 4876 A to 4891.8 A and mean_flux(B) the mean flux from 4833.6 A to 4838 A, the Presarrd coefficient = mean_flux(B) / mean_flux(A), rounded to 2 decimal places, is 1.09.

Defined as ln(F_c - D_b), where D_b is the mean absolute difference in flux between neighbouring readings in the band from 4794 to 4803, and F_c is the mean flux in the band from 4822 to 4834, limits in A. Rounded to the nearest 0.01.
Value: 2.54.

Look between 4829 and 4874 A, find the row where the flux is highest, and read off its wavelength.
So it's 4834.68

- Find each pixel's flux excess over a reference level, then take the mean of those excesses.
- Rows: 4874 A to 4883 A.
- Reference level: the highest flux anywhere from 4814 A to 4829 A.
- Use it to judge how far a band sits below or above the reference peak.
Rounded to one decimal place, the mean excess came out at -1.4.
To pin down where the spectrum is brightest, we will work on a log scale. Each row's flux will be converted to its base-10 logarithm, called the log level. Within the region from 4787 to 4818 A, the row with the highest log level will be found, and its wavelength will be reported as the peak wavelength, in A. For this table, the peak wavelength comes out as 4816.90 A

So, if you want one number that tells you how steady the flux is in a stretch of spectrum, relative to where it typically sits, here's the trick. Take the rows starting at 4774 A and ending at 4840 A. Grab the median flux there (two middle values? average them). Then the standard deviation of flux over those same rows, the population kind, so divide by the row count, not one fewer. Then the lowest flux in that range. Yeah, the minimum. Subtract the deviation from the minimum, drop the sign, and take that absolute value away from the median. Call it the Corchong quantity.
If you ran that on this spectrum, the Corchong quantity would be 1.32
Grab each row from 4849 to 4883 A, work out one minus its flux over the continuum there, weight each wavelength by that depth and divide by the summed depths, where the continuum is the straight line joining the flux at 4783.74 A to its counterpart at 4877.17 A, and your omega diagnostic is 4865.0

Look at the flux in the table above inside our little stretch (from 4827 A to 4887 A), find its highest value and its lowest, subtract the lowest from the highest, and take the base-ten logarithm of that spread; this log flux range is 0.72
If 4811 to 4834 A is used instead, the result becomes -0.01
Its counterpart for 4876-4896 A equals 0.51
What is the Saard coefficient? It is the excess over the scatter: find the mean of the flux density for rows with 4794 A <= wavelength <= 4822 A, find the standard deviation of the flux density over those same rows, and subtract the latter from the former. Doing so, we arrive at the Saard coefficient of 13.1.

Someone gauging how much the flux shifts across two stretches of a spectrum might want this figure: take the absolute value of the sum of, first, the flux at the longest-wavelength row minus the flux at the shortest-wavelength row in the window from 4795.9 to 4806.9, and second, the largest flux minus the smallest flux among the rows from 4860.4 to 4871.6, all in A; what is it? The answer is 3.5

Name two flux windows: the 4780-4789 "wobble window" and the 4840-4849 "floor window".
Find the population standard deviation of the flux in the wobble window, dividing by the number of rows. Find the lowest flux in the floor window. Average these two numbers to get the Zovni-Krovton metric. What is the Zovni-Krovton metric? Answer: 6.6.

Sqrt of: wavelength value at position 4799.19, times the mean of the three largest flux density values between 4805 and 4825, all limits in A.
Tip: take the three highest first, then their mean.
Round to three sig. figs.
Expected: 13.3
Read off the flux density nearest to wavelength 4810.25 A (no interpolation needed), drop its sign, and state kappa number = 13.2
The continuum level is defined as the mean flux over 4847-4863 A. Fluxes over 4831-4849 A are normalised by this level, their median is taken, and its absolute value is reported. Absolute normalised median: 1.09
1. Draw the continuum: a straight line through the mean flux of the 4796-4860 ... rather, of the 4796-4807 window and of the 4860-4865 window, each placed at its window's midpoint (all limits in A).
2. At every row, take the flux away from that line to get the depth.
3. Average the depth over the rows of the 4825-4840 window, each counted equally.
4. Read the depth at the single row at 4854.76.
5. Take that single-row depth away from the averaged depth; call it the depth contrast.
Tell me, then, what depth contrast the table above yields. 0.4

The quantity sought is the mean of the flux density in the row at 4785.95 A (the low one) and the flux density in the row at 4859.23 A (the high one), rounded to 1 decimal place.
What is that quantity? 12.3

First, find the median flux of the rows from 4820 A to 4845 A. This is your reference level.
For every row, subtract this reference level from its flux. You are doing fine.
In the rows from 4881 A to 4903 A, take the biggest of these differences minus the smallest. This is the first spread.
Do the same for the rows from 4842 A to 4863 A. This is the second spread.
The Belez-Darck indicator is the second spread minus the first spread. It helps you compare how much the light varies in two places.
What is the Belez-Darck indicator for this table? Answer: 2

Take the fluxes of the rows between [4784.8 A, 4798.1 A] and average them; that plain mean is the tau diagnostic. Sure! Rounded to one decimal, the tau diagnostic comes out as 13.4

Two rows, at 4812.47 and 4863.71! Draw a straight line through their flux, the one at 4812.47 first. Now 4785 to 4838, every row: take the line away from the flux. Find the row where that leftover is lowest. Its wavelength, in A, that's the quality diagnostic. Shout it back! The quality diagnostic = 4790.36 A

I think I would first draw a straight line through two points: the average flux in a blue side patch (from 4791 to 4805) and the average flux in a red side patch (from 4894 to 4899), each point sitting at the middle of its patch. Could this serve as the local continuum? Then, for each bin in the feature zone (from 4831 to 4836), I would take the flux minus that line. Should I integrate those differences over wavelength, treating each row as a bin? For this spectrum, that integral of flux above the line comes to -1.2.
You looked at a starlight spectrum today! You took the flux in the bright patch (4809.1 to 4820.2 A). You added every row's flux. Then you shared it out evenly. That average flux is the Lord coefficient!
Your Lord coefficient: 13.68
